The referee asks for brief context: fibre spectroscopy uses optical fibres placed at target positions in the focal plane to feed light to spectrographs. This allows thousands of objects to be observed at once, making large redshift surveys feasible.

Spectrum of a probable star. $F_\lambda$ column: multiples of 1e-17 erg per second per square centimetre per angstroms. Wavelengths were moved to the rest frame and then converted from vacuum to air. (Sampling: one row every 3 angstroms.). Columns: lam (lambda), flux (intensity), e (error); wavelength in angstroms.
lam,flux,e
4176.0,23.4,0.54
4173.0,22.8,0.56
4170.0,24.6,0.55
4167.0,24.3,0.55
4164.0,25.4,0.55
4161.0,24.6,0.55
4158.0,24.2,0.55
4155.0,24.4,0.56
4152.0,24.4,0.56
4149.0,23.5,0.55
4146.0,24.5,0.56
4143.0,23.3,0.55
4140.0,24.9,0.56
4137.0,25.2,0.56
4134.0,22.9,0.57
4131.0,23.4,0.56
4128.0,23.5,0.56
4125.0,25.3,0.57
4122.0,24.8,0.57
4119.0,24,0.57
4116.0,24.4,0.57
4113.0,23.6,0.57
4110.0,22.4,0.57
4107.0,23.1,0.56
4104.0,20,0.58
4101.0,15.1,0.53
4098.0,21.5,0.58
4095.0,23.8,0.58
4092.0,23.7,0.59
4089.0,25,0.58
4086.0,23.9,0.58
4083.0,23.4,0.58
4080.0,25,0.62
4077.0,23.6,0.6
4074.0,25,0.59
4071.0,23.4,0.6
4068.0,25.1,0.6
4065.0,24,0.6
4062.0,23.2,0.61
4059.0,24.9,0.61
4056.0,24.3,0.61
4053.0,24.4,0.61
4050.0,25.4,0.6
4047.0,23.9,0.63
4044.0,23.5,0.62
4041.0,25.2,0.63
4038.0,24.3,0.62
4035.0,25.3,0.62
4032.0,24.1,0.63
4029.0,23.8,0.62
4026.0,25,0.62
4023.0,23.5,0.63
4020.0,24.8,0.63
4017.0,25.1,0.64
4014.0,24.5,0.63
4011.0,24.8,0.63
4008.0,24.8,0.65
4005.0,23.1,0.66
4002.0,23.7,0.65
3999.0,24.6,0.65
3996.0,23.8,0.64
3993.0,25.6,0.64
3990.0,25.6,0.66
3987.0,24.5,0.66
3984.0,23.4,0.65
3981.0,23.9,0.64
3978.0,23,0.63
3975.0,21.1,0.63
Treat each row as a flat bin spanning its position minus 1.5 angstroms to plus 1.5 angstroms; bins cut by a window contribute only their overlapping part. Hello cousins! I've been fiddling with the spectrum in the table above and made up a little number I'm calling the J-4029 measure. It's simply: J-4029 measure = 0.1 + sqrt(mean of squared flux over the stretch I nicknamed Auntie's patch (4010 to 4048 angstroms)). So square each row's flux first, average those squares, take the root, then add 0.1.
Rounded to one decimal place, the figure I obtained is 24.6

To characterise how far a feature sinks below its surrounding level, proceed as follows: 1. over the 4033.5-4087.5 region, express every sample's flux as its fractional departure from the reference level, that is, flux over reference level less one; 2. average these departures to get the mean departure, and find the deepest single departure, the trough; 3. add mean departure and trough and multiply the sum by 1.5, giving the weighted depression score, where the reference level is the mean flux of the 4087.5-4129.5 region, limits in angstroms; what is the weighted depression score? 0.12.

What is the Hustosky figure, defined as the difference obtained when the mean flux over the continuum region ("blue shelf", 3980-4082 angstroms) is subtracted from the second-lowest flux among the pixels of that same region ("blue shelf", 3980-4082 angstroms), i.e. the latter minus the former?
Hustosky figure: -1.2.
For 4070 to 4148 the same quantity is -3.4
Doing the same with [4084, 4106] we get -1.9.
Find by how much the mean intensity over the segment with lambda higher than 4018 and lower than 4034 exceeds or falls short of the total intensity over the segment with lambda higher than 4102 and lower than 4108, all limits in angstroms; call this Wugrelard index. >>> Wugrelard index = -19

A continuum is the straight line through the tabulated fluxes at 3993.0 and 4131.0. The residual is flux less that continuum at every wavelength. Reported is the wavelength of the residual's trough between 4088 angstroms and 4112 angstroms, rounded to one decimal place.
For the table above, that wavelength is 4101.0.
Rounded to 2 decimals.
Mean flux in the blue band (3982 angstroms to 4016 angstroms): 24.40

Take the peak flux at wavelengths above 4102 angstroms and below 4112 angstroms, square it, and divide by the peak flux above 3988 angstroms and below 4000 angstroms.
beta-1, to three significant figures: 20.8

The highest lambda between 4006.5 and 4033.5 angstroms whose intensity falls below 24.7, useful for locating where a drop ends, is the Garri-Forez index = 4032.0 angstroms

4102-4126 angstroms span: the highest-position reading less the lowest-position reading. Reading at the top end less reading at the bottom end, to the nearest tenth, 5.3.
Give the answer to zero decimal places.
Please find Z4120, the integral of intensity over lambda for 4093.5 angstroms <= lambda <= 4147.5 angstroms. 1247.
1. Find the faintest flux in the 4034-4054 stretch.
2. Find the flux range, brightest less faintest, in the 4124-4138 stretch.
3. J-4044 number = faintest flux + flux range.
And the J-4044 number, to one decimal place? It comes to 25.9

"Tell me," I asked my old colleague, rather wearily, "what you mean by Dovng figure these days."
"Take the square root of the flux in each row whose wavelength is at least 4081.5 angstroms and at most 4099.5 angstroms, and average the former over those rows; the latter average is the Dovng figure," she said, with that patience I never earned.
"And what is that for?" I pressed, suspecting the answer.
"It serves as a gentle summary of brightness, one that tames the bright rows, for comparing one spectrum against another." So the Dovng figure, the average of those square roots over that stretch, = 4.852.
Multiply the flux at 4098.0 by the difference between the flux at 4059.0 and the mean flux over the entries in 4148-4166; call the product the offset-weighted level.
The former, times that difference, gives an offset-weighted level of 10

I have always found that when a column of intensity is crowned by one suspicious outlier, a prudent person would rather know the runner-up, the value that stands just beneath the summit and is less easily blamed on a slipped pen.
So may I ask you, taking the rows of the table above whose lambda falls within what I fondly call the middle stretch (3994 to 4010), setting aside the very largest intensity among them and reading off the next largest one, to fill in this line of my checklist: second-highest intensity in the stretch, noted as 24.6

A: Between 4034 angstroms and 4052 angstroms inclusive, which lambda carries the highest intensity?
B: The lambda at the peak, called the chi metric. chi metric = 4050.0 angstroms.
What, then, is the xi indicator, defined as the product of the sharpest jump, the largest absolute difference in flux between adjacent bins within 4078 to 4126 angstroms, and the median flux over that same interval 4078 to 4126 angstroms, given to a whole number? 152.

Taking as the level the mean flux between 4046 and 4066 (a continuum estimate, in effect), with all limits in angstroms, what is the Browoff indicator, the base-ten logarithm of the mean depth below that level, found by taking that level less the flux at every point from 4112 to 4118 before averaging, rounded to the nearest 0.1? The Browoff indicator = -0.5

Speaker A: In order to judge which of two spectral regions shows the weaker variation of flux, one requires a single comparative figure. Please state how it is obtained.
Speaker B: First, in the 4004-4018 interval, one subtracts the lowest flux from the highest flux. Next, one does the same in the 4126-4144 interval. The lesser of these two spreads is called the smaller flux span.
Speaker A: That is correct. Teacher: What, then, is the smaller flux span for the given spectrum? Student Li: 2.00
